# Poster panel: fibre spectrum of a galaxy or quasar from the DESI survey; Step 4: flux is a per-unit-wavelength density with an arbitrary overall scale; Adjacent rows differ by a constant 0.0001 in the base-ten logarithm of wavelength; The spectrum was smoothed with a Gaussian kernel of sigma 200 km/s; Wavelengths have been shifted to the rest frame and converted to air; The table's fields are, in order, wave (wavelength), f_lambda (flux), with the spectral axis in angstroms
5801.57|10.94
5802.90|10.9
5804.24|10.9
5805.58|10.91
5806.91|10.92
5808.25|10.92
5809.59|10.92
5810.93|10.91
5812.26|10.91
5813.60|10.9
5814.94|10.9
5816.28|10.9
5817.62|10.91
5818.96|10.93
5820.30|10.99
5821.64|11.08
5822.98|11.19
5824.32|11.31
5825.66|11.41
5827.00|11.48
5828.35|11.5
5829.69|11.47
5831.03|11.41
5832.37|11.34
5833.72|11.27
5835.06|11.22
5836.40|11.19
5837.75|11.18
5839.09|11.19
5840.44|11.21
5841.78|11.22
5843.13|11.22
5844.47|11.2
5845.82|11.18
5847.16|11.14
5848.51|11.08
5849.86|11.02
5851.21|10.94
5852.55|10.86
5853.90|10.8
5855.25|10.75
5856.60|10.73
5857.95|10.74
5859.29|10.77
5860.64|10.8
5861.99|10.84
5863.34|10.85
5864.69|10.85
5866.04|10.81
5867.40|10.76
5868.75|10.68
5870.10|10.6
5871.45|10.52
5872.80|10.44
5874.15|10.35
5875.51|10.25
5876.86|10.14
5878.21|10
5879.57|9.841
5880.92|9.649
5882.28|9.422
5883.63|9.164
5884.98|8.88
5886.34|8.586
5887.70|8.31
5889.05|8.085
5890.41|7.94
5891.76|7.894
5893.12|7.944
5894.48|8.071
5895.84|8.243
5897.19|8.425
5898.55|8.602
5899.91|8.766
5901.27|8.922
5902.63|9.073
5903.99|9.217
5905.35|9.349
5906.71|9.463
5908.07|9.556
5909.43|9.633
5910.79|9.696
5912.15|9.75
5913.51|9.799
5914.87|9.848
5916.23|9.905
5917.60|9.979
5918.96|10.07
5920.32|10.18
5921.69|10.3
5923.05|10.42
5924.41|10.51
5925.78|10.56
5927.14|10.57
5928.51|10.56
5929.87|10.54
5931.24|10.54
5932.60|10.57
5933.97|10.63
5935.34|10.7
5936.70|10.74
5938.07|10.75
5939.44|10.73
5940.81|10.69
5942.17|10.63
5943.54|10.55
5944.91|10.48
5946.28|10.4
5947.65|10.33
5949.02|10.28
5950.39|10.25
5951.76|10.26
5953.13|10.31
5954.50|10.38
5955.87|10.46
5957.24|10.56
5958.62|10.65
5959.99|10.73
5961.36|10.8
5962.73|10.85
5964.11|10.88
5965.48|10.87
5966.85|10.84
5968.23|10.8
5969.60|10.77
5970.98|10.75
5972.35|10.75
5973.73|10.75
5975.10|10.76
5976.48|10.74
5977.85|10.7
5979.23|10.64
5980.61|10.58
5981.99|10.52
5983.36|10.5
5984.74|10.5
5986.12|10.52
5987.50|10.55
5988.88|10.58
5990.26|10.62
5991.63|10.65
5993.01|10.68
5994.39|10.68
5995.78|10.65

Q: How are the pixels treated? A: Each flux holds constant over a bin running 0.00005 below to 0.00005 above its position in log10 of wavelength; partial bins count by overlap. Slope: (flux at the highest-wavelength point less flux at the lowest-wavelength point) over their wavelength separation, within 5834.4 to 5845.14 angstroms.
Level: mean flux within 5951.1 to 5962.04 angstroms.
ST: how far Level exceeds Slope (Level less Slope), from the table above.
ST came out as 10.5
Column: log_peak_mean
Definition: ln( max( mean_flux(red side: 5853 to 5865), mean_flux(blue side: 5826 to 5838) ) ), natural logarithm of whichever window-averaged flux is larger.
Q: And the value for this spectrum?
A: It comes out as 2.43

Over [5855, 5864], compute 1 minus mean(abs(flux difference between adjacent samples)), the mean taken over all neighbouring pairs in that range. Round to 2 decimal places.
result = 0.98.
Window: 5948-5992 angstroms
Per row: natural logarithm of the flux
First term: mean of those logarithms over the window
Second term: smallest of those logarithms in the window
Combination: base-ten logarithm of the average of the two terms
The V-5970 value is 0.370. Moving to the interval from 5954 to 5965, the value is 0.372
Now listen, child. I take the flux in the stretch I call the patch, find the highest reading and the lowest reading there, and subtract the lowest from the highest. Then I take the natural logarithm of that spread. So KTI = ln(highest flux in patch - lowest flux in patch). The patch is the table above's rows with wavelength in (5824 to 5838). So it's -1.1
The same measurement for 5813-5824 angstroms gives -1.2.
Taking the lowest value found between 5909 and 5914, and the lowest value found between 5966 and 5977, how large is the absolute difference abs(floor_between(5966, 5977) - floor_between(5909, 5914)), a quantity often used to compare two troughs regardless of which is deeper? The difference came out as 1.11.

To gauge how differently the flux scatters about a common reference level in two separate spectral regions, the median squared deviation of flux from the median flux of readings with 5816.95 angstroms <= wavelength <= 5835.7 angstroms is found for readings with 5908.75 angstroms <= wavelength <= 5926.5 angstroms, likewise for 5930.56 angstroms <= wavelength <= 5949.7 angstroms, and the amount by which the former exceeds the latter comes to 1.2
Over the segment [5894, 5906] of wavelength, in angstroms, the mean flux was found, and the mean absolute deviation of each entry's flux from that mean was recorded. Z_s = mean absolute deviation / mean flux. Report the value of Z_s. 0.041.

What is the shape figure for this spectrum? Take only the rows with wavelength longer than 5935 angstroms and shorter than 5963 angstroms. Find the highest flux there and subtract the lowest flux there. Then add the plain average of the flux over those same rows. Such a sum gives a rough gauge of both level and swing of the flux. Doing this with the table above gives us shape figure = 11.1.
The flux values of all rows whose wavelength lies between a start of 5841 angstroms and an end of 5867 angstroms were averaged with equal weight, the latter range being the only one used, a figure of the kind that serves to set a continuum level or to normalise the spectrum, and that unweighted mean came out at 10.9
